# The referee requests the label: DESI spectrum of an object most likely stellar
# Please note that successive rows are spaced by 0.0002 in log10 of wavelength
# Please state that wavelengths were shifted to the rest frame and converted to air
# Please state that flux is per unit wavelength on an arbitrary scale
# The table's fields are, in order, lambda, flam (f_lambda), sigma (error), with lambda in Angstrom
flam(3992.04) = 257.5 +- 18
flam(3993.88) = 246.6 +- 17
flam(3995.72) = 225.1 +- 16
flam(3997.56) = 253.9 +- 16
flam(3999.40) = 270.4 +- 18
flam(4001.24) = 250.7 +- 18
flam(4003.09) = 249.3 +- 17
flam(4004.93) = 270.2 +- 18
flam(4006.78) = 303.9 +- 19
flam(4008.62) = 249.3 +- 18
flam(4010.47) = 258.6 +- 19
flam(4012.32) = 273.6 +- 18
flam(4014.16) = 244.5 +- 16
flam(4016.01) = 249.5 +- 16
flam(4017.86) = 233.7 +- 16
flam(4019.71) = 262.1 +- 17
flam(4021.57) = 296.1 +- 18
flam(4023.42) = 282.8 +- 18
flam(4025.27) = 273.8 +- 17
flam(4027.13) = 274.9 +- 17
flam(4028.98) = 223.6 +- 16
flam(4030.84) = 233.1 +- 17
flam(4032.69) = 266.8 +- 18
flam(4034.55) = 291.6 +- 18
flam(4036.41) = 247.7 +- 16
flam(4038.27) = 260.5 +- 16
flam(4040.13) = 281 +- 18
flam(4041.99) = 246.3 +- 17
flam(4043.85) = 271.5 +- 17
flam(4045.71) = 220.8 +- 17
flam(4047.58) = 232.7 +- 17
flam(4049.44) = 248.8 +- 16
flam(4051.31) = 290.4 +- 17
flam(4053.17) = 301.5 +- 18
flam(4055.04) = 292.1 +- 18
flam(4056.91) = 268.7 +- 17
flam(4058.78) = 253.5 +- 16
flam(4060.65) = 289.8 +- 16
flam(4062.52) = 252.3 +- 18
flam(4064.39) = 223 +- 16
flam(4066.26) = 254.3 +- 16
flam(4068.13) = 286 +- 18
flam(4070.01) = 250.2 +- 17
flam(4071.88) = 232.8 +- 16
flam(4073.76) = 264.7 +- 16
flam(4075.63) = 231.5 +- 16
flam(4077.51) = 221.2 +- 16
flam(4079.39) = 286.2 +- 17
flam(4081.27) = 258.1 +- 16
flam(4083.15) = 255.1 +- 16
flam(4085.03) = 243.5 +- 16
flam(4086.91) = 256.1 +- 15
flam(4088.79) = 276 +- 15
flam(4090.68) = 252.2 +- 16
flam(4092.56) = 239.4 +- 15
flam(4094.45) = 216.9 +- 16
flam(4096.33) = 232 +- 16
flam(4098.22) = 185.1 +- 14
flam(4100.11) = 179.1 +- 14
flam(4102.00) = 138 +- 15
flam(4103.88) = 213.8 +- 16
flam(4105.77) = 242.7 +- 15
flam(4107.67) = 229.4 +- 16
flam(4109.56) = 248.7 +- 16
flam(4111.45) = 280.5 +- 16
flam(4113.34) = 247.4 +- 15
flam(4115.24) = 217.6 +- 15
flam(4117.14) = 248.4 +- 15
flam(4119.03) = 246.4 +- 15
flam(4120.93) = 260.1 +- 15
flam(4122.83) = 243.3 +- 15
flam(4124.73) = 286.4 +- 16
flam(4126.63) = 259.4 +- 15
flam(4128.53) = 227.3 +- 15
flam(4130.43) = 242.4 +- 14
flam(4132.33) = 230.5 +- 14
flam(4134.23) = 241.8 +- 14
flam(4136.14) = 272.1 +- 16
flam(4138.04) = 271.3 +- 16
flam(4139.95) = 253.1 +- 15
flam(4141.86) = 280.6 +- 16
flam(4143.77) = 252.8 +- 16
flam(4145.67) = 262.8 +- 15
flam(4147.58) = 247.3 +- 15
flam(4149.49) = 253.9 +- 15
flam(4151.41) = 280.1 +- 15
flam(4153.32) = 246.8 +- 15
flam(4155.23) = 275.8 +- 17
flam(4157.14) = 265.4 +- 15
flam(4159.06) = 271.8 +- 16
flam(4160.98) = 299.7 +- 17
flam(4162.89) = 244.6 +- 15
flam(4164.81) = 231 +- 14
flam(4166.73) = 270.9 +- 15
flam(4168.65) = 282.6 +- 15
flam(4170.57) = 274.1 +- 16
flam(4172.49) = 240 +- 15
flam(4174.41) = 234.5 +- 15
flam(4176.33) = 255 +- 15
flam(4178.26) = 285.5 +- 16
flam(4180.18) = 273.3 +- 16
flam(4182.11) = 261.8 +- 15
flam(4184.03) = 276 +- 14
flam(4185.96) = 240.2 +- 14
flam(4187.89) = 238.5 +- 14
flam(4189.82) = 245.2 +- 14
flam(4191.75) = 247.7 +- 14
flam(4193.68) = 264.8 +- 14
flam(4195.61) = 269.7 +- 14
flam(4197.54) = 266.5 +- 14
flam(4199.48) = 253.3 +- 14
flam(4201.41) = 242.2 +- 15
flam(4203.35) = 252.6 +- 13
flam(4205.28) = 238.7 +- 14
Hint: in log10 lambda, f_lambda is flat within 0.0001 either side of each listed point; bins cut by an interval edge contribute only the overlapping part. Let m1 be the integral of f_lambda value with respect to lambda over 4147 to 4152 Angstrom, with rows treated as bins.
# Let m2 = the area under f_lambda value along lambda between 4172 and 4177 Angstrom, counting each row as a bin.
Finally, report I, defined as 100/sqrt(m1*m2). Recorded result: 0.080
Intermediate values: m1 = 1298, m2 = 1215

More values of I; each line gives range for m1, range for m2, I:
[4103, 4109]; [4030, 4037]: 0.063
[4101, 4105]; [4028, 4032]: 0.123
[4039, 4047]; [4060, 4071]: 0.042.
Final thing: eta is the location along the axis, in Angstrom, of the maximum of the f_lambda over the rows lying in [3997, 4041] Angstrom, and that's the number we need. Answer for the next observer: 4006.78 Angstrom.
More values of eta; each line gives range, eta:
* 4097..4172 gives 4160.98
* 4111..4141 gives 4124.73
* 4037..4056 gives 4053.17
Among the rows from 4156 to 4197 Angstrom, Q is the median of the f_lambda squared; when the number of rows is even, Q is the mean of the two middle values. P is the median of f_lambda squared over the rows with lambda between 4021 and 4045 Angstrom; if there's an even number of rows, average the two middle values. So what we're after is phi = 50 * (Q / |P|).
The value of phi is 48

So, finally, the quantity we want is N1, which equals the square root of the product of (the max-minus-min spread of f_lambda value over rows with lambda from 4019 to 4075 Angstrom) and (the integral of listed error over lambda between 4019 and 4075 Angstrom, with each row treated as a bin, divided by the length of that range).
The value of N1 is 37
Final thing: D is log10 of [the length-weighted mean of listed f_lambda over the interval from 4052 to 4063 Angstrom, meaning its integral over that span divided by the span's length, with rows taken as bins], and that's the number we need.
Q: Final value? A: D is 2.44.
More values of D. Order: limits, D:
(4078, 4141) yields 2.38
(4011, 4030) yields 2.42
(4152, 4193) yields 2.42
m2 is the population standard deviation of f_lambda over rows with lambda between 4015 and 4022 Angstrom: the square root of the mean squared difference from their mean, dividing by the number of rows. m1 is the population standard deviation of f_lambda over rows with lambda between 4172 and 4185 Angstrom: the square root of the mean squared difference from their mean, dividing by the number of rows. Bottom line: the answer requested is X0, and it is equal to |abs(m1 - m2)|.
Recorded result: 5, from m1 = 17.6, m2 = 23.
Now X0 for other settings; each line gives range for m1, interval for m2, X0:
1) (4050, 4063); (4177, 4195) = 2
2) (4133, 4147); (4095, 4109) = 22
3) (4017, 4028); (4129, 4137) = 4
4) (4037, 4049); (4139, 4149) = 9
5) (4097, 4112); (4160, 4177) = 20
